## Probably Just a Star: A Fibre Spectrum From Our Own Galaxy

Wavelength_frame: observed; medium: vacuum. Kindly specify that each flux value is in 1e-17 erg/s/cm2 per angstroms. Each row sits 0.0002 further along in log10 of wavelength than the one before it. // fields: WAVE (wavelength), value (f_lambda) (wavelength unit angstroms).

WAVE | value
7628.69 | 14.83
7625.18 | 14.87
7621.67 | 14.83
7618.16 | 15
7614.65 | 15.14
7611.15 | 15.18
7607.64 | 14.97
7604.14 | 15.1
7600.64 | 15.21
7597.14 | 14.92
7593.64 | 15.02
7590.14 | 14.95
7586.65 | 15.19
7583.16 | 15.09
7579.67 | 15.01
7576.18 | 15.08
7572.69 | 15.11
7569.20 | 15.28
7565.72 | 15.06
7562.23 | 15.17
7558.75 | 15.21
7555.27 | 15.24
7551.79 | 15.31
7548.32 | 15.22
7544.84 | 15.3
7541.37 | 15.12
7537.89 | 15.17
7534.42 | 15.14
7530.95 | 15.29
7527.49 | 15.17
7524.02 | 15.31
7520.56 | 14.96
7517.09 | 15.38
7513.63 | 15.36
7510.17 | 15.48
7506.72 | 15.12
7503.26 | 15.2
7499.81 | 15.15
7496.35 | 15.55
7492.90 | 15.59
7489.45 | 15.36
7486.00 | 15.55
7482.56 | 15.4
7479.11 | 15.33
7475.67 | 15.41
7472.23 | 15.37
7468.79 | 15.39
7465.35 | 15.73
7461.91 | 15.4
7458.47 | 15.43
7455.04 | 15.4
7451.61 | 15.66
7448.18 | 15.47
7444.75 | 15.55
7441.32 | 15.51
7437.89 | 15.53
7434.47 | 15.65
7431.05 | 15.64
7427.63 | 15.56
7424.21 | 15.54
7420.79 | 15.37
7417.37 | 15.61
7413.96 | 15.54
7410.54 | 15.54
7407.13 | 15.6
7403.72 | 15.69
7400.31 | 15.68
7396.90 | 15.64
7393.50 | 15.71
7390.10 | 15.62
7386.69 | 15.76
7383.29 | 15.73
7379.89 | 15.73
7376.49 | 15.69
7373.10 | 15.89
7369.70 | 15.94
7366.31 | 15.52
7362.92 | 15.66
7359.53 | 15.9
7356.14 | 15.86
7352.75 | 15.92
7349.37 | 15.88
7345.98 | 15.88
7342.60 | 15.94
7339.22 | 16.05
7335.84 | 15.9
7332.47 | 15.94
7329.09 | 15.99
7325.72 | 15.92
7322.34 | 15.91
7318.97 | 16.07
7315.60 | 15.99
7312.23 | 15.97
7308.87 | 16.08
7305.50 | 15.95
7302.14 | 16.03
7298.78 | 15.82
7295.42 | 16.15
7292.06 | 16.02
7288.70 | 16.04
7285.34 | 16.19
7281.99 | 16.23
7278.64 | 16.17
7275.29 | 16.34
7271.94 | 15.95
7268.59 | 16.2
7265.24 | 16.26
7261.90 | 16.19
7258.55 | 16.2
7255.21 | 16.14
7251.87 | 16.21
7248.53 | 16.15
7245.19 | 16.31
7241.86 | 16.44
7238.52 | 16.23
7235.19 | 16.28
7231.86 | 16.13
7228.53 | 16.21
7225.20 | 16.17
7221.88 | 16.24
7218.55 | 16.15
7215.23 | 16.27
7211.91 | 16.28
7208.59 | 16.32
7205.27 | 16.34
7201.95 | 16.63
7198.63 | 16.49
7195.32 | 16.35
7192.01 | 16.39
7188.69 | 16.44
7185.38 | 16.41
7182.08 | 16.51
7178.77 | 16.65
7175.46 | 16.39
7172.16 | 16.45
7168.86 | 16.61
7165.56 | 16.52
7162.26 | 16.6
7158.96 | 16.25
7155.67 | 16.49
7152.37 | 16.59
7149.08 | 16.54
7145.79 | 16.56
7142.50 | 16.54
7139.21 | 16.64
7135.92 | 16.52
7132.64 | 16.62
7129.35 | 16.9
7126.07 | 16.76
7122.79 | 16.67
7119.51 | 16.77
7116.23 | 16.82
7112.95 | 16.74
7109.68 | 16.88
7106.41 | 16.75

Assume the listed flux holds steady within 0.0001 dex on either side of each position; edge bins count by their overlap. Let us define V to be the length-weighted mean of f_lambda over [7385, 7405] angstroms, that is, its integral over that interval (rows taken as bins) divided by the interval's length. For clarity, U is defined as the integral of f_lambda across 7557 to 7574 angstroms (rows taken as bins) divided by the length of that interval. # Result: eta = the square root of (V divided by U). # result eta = 1.02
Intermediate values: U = 15.2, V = 15.68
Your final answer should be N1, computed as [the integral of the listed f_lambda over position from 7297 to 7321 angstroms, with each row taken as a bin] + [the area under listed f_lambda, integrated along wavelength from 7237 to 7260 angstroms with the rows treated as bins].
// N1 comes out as 757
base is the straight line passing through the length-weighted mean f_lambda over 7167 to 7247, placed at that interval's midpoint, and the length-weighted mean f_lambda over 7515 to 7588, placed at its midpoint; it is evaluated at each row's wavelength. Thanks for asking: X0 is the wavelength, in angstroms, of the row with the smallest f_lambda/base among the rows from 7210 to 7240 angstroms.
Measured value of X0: 7218.55 angstroms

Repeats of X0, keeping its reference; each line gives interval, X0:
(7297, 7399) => 7366.31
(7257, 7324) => 7298.78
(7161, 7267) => 7218.55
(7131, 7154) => 7135.92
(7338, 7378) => 7366.31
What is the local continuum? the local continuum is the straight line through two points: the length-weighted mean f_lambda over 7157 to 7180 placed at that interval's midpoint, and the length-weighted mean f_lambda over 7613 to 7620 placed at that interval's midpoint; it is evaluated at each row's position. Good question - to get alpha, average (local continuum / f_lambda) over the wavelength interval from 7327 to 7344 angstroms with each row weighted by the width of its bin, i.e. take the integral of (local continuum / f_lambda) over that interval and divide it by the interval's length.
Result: 1.00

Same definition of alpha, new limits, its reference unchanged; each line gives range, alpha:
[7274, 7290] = 1.00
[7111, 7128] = 0.99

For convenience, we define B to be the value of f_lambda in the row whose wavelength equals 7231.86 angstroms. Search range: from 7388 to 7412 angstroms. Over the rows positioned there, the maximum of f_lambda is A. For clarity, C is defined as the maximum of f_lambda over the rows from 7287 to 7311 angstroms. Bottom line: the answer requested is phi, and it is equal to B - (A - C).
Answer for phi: 16.6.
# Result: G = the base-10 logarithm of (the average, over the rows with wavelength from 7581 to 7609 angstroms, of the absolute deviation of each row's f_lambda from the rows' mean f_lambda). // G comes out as -1.04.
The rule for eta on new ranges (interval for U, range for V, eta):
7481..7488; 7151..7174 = 1.03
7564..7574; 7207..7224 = 1.04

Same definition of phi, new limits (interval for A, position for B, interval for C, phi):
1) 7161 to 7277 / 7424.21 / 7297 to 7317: 15.0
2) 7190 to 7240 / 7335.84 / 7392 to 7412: 15.0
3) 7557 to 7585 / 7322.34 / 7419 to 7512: 16.4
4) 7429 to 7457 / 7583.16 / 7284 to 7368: 15.6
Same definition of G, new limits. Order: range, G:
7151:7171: -1.03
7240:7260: -1.05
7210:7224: -1.37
